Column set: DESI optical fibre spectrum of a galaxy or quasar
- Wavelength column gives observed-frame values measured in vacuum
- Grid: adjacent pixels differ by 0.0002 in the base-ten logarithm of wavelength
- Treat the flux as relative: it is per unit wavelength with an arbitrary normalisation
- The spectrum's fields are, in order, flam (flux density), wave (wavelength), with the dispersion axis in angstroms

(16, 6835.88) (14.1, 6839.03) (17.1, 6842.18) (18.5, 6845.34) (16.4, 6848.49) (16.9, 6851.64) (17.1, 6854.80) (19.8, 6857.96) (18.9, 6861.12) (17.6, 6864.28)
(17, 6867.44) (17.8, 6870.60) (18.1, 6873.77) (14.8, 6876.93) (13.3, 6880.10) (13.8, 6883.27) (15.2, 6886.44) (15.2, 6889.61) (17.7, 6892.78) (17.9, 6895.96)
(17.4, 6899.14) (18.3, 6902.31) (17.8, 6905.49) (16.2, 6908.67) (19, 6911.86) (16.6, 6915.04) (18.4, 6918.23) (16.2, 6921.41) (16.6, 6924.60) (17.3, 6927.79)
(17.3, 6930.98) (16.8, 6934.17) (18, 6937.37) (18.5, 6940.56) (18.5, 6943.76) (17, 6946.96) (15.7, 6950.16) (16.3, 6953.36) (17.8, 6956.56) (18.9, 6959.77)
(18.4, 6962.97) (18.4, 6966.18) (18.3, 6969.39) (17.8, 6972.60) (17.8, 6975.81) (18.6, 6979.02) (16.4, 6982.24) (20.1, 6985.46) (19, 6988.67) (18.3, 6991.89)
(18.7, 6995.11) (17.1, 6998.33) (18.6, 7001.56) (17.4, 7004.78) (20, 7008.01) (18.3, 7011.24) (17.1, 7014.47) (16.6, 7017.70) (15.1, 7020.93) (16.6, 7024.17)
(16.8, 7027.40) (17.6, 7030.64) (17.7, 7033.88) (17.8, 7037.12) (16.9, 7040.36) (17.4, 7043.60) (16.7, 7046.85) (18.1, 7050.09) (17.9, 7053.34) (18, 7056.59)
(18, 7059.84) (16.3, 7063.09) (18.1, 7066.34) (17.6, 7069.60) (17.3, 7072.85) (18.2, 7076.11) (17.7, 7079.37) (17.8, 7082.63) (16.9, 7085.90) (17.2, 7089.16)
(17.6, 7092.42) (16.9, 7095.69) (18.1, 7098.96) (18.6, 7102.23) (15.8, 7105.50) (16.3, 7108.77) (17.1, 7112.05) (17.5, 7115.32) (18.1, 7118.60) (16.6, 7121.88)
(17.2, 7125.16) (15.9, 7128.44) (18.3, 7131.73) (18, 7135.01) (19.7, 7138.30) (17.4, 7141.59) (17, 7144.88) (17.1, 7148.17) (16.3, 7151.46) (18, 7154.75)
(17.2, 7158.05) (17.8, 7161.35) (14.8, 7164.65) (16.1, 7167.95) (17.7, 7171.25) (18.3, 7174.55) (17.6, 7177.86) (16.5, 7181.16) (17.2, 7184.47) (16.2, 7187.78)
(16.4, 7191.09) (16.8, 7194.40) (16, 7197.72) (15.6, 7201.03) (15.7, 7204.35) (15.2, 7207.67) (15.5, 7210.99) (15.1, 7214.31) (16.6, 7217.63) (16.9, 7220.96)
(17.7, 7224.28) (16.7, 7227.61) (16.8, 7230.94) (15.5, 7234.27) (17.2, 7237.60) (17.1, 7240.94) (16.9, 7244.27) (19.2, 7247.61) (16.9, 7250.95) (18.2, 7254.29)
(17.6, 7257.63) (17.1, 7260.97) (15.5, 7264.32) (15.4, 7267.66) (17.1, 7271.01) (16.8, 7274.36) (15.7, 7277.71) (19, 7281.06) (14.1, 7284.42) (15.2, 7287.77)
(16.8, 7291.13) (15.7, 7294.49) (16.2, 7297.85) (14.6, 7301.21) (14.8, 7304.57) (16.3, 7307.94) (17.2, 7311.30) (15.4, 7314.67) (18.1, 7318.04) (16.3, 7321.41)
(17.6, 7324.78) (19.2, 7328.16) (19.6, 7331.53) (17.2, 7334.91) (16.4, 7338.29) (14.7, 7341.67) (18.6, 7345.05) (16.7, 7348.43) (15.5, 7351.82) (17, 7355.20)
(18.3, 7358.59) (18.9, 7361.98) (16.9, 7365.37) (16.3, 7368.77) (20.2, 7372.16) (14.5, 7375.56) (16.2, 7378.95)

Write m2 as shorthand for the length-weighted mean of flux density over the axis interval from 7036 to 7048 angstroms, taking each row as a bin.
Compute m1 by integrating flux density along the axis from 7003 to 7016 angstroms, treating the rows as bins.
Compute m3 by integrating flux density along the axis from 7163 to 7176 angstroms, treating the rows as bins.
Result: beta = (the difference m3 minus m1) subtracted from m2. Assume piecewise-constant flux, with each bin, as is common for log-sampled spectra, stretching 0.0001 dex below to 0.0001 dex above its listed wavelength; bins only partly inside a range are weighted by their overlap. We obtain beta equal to 37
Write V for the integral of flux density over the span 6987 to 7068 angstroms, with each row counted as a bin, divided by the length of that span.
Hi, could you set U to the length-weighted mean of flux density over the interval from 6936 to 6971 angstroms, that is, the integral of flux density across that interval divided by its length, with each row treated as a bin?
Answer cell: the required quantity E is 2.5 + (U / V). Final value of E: 3.51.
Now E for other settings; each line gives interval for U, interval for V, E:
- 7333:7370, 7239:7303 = 3.52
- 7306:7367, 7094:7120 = 3.50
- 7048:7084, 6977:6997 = 3.46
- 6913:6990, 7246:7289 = 3.56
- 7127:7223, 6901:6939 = 3.47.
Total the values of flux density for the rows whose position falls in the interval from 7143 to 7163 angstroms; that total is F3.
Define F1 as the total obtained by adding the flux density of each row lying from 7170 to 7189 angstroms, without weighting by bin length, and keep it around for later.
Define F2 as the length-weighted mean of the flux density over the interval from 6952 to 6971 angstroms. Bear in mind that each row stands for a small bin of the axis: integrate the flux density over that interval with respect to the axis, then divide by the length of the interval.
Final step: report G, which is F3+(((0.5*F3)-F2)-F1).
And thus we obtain 34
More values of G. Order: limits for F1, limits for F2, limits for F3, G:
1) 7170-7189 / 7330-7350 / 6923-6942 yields 36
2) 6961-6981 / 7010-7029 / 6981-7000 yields 38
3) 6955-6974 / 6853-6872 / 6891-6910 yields 30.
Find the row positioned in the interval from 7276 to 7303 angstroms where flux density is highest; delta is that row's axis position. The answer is 7281.06 angstroms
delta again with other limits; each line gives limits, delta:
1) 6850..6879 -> 6857.96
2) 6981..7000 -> 6985.46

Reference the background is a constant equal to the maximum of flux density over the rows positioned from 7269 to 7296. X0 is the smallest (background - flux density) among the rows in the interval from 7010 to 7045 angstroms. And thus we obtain 0.7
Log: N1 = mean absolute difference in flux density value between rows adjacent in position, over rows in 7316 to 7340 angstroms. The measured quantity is 1.4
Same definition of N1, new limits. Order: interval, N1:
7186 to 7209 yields 0.4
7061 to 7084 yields 0.7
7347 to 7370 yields 1.2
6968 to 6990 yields 1.4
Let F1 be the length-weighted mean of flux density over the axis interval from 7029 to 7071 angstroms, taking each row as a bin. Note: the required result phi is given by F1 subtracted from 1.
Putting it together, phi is -16.54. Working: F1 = 17.5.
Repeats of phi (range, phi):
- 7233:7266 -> -16.14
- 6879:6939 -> -15.82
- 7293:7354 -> -15.68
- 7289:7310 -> -14.75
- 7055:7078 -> -16.65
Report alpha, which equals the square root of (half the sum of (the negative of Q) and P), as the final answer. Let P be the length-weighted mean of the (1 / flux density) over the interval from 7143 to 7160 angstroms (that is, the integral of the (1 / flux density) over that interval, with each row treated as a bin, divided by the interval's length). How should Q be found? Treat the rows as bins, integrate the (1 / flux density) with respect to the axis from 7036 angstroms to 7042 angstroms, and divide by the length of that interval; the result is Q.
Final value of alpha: 0.017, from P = 0.0584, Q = 0.058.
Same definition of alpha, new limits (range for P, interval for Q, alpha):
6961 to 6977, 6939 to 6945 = 0.023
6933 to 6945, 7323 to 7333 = 0.034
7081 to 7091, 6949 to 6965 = 0.014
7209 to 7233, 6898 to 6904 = 0.050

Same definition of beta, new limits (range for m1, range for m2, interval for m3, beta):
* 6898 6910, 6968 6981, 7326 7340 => -25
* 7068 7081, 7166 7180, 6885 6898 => 32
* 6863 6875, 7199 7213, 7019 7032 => 12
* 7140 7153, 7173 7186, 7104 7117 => 21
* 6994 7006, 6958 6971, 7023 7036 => 10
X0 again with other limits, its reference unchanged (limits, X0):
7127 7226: -0.7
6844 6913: -0.8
